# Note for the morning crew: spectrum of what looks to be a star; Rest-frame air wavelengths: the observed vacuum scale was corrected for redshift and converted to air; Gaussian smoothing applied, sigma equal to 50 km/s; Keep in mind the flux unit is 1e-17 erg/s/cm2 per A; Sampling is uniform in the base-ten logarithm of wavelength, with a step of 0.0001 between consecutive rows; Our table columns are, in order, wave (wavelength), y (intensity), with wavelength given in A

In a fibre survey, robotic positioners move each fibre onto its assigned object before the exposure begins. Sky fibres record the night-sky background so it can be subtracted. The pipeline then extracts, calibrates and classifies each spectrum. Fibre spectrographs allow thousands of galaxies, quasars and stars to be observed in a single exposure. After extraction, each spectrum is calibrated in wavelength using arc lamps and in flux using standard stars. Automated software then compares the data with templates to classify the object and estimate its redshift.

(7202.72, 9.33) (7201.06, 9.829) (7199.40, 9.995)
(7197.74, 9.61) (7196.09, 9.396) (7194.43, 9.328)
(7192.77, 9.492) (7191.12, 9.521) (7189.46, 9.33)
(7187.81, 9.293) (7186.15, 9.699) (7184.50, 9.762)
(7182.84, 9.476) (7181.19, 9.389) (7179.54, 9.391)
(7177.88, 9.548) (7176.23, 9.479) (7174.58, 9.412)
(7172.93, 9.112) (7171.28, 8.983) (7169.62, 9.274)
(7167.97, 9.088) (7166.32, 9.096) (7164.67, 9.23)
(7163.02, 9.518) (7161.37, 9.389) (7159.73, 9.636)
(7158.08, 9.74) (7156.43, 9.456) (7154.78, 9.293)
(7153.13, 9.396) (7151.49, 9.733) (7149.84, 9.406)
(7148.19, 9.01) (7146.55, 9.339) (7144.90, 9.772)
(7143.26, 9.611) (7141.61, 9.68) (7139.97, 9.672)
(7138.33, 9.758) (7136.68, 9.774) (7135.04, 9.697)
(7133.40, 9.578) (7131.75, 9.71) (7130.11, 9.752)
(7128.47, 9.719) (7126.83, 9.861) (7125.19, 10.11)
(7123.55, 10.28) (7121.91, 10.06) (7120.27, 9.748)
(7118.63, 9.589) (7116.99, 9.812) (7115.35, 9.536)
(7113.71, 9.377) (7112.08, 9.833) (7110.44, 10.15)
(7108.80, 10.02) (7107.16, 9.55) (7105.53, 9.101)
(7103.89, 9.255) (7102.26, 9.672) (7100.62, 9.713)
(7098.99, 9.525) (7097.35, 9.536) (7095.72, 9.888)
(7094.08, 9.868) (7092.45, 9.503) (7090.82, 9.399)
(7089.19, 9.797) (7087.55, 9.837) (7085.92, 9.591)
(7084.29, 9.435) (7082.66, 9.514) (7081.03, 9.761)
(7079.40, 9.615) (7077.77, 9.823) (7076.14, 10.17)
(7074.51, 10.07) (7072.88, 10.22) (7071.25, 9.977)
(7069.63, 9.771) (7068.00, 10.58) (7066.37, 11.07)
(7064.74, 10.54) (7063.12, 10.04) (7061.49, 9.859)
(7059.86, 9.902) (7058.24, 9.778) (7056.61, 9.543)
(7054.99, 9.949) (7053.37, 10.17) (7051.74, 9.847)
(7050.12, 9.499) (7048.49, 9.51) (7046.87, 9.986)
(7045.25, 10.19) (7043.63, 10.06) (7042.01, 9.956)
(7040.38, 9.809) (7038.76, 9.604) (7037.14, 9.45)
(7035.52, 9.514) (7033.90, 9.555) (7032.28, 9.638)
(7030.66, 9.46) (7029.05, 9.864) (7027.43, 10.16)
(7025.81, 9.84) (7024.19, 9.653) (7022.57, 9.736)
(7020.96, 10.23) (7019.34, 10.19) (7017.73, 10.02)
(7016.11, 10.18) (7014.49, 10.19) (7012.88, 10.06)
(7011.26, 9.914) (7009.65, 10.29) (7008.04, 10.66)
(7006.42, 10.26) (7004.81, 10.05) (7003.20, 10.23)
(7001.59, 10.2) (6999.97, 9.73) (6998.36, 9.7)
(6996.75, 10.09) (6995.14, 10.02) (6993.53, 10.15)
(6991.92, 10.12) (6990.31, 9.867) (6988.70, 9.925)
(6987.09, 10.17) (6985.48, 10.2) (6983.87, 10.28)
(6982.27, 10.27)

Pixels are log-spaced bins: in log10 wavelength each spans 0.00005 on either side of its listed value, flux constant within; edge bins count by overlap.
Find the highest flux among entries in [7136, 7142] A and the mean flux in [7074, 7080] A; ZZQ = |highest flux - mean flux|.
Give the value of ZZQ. 0.15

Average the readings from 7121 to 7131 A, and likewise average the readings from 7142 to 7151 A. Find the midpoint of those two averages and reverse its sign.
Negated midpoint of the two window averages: -9.70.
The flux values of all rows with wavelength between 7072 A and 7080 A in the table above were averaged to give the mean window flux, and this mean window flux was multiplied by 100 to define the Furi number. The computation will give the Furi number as 998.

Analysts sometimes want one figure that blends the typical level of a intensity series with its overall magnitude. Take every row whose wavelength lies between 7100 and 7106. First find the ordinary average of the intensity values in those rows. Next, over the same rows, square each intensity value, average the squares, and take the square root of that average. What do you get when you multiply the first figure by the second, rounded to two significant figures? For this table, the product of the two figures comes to 89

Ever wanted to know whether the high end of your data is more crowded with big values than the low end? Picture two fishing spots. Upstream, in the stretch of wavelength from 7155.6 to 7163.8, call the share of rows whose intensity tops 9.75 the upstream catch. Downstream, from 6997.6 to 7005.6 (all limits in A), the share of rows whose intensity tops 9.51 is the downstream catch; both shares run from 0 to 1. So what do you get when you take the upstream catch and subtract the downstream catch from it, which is -1.00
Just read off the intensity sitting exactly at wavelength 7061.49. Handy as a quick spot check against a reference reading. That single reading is 9.859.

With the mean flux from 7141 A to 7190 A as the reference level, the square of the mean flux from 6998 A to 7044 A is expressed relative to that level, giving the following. 10.5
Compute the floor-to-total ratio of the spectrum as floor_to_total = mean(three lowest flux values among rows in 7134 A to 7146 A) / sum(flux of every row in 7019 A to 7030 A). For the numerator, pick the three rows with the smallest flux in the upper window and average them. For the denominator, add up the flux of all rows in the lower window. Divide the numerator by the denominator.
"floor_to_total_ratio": 0.139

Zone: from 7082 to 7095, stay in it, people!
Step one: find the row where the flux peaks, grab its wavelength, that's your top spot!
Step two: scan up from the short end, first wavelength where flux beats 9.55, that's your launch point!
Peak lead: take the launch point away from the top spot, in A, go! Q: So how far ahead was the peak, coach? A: 8.2 A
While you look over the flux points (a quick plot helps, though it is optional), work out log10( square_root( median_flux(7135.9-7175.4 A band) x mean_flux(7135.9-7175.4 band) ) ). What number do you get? 0.97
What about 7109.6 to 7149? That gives 0.99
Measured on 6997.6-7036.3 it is 1.00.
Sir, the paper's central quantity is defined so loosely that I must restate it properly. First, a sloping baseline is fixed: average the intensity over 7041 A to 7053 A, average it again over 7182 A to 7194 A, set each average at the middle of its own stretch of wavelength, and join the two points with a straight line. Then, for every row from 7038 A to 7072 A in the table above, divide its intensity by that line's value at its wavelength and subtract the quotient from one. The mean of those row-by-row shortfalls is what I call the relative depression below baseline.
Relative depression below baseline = -0.014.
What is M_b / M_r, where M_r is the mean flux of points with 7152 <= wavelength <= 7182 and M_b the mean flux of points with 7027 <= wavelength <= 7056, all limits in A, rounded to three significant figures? 1.05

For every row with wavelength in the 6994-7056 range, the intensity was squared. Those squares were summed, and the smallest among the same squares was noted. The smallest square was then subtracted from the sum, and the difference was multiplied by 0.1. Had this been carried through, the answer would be 366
